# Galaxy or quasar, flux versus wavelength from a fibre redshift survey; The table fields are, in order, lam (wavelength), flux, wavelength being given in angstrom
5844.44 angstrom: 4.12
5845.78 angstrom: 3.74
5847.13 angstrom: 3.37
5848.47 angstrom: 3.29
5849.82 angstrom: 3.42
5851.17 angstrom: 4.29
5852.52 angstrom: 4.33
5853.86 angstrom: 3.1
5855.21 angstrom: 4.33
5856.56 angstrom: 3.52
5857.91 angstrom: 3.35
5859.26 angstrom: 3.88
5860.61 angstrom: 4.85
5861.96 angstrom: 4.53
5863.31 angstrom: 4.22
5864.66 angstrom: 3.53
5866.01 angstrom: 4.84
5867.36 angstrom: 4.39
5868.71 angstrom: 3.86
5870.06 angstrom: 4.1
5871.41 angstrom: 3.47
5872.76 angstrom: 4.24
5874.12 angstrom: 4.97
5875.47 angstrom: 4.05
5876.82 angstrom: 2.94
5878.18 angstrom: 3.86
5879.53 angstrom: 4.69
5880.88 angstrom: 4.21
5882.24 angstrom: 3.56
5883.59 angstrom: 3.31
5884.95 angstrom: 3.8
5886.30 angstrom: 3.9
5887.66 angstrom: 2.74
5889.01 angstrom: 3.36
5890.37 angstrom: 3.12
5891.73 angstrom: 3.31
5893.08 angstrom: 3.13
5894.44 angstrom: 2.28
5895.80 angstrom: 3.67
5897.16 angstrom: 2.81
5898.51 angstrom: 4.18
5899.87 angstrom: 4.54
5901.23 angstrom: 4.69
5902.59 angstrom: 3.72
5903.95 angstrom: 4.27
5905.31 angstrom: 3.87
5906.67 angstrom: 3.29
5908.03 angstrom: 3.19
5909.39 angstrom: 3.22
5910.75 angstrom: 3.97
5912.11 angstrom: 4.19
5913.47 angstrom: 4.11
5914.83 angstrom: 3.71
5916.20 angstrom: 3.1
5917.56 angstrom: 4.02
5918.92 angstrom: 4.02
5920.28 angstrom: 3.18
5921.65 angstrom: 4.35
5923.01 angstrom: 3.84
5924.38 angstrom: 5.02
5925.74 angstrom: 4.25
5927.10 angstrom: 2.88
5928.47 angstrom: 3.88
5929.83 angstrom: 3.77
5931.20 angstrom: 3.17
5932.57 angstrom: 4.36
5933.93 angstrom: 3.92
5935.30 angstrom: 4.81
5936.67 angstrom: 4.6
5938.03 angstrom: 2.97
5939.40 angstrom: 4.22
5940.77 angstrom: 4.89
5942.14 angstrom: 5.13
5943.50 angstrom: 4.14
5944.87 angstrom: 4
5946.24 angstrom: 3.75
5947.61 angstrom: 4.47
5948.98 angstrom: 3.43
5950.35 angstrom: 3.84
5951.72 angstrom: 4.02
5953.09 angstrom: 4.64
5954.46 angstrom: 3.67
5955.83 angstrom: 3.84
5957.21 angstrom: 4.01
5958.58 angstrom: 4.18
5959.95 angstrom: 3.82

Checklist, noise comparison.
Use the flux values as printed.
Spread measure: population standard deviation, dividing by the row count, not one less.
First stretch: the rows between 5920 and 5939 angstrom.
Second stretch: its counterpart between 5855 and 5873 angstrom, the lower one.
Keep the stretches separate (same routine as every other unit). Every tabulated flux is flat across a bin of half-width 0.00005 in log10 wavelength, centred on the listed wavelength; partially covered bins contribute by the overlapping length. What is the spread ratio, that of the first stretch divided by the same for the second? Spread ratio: 1.4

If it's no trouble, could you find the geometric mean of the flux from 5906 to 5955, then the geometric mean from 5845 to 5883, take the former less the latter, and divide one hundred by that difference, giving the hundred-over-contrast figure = -4586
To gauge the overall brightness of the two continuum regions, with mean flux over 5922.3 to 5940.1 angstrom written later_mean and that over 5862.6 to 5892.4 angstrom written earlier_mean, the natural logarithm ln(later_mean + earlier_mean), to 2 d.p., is 2.06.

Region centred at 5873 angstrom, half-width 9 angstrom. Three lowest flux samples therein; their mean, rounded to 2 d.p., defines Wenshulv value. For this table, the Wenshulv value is 3.31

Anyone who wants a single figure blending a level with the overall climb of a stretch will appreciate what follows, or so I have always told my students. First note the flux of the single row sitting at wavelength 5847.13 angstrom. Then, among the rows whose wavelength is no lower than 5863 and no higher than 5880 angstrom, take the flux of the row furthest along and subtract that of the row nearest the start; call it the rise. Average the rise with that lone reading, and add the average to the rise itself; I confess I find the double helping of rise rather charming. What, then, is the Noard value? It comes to 2.4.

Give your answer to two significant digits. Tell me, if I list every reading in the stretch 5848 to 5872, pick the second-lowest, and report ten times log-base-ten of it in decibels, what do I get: 5.2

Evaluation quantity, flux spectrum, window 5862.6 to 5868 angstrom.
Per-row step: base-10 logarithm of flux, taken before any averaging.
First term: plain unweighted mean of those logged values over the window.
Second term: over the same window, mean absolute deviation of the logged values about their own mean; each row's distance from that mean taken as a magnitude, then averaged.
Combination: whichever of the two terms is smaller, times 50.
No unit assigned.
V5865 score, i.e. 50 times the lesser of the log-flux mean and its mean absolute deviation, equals 1.9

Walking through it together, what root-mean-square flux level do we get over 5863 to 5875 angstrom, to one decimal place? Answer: 4.2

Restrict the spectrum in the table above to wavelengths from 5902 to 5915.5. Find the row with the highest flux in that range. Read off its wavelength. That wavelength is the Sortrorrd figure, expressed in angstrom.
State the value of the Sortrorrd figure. 5903.95 angstrom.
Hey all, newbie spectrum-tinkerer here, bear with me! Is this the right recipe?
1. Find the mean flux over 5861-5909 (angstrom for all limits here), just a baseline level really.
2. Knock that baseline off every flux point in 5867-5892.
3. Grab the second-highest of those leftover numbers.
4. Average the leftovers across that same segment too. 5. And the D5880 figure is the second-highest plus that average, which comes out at 0.89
